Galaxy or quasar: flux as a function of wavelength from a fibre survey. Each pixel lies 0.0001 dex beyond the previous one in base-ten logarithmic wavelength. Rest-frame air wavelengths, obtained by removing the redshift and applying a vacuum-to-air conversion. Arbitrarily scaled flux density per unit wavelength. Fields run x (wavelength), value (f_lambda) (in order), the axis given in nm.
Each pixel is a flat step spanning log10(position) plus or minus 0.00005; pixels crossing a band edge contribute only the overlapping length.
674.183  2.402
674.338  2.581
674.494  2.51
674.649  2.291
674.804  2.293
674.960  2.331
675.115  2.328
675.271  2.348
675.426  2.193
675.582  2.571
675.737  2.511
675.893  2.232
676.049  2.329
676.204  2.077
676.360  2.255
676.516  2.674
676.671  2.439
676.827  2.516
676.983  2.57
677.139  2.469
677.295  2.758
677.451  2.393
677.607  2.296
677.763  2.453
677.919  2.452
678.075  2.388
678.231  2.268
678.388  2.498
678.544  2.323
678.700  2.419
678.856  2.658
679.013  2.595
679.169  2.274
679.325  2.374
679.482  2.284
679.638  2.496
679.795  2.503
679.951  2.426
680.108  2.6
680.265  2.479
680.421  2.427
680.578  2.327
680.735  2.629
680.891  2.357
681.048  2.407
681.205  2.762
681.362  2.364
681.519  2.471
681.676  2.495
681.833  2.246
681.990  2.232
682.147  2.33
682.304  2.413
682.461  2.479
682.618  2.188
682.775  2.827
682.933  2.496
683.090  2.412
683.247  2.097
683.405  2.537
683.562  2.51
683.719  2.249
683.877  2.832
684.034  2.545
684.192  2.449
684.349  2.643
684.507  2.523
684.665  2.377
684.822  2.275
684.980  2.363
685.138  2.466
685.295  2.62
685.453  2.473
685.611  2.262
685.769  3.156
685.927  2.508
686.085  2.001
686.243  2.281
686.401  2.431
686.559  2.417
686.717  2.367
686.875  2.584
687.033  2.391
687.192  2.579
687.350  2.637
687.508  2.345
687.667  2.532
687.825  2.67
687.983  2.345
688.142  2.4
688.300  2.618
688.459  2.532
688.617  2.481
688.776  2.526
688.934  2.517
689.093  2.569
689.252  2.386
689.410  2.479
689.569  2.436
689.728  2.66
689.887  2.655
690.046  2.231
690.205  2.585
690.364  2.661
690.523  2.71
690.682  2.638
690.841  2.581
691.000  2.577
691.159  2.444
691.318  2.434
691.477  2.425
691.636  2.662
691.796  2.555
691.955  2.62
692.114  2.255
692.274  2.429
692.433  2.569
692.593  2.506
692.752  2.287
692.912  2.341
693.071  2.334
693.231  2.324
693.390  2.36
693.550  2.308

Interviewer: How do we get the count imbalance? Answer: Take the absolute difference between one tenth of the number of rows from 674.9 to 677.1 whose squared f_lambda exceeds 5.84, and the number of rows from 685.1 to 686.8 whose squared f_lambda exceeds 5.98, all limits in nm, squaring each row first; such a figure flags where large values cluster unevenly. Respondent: 4.4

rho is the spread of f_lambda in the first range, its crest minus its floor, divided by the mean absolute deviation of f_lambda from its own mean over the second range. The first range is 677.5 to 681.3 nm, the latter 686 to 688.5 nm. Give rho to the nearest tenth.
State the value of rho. 3.8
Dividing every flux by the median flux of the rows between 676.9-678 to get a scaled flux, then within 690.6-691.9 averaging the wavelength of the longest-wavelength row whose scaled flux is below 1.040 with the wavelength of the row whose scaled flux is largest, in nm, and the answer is 691.56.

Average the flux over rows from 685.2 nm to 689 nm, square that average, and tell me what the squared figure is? 6.18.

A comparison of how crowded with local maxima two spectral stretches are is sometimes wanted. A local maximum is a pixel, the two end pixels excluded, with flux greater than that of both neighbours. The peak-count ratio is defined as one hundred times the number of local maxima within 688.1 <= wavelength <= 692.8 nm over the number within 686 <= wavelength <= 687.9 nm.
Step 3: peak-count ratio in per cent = 300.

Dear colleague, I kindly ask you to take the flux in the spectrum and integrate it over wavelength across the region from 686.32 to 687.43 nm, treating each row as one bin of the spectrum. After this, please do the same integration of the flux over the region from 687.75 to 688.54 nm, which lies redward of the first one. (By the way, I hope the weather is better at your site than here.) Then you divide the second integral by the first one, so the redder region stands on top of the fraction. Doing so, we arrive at 0.72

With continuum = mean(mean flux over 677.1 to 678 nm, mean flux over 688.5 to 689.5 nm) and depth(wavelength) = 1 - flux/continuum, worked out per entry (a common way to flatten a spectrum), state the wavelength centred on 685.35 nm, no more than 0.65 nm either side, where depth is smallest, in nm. 685.769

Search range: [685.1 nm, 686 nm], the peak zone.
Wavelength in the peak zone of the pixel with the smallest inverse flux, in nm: 685.769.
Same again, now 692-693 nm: 692.433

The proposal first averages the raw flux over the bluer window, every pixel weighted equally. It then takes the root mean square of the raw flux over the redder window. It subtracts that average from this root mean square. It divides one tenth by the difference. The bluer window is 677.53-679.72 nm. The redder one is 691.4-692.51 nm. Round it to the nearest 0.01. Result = 1.08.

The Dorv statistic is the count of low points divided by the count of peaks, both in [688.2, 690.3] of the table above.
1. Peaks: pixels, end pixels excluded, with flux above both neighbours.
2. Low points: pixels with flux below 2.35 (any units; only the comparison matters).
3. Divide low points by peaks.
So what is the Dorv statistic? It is 0.25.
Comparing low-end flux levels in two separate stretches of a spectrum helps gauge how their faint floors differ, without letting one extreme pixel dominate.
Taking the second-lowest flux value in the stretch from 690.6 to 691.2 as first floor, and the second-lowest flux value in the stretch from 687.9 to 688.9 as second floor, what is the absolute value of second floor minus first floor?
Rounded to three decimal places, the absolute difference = 0.177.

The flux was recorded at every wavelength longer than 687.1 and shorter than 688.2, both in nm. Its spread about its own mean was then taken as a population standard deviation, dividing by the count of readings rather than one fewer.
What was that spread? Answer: 0.13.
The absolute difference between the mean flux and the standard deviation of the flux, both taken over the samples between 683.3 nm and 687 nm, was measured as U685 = 2.25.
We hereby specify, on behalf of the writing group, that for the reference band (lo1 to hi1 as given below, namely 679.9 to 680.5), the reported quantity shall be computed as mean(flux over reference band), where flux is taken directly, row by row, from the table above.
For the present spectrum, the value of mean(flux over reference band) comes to 2.48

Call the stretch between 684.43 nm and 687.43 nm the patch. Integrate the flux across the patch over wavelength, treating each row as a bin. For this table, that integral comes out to 7.38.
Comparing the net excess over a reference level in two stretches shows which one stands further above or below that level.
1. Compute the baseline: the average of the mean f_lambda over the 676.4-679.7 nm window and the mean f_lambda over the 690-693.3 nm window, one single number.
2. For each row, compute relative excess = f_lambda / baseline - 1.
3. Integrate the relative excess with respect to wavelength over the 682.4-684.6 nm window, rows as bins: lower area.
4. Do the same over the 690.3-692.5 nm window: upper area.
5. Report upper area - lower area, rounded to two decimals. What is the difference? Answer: 0.05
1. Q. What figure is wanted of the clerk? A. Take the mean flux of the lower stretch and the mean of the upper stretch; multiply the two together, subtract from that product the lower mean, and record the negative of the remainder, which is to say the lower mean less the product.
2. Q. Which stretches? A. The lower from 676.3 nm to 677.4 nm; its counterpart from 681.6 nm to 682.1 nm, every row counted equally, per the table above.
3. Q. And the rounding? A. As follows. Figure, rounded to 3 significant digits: -3.35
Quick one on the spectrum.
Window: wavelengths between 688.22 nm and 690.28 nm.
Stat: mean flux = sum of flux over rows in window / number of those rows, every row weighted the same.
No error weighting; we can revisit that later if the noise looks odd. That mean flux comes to 2.51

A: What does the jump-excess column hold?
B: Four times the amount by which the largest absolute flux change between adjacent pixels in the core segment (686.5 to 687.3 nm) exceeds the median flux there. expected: -8.8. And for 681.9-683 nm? -7.1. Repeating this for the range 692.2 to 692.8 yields -9.0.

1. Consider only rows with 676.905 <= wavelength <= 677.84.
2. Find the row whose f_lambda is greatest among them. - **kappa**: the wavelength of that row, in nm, 677.295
